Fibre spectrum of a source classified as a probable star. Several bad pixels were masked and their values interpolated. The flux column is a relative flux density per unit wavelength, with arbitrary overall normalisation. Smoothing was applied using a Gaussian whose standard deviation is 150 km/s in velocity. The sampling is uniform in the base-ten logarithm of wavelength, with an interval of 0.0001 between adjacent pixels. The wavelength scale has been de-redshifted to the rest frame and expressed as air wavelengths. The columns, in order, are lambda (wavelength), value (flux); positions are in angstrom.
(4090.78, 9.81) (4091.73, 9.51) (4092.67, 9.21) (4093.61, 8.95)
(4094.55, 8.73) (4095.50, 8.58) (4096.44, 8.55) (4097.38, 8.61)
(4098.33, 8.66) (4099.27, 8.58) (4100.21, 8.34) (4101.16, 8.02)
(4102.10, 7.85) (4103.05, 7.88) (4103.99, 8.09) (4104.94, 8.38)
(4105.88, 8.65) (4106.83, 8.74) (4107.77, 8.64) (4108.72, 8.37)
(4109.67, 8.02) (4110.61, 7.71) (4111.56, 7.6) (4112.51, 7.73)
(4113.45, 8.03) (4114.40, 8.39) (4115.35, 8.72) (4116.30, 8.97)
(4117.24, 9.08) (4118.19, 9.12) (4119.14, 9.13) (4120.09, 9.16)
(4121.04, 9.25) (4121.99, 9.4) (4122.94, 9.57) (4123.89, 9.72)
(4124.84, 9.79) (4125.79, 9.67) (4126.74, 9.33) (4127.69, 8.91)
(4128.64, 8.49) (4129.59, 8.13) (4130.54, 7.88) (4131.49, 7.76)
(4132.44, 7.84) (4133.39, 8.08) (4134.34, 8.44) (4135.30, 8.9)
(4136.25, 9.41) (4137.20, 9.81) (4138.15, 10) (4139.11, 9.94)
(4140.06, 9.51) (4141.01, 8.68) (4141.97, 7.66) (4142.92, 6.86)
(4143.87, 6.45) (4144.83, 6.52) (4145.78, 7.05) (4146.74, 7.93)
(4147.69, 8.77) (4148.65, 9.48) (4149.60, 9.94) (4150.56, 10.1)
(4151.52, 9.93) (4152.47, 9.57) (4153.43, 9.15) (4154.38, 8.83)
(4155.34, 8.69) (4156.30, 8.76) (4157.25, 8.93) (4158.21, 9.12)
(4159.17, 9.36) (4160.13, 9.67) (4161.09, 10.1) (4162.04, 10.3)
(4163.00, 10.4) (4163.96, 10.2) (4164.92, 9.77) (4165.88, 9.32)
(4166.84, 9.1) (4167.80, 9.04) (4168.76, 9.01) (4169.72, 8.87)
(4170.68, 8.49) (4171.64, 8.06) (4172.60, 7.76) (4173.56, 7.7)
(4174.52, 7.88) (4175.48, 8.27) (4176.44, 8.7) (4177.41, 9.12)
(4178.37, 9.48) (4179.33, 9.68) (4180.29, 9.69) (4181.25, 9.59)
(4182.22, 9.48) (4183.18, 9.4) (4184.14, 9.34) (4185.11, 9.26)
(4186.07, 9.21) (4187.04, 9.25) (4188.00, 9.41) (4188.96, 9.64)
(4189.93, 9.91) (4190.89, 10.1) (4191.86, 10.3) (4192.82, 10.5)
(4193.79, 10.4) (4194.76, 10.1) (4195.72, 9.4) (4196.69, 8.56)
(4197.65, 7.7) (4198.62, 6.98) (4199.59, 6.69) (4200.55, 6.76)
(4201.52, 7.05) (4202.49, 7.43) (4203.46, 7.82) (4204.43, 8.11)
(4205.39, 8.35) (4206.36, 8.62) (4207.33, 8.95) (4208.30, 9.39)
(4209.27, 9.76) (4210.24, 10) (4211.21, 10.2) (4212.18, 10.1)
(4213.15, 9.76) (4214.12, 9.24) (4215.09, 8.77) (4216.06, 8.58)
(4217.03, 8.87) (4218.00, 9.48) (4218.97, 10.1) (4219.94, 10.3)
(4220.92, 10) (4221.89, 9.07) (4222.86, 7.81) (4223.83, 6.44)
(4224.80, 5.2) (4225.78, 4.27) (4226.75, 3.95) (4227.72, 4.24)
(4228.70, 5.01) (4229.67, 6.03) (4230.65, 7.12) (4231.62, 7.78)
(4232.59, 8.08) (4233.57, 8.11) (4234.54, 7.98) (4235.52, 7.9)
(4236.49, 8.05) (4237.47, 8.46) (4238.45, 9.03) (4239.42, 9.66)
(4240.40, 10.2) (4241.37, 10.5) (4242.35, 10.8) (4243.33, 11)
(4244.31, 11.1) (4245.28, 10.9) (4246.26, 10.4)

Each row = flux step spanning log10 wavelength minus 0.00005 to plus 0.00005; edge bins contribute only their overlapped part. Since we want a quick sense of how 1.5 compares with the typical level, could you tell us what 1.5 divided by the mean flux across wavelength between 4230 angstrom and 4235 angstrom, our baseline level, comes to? 0.19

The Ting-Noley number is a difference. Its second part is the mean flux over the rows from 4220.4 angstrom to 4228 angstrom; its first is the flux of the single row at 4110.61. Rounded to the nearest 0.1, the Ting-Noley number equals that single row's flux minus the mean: 1.3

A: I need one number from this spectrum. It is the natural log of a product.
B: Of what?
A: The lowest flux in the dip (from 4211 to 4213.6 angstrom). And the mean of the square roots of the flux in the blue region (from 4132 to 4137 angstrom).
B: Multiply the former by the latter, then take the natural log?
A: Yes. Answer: 3.35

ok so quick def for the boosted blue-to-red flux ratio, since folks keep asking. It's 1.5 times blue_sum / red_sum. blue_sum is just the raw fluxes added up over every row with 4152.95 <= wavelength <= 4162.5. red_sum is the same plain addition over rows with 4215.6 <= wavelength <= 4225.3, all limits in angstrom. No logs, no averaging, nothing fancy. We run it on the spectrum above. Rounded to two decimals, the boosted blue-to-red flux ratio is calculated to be 1.62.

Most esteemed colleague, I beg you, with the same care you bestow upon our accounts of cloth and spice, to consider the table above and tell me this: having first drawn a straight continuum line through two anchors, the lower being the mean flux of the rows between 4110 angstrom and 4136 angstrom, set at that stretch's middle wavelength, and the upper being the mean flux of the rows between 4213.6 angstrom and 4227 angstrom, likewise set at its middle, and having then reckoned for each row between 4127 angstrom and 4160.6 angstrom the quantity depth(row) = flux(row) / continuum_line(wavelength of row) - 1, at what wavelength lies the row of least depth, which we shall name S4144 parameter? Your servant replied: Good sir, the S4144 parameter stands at 4143.87 angstrom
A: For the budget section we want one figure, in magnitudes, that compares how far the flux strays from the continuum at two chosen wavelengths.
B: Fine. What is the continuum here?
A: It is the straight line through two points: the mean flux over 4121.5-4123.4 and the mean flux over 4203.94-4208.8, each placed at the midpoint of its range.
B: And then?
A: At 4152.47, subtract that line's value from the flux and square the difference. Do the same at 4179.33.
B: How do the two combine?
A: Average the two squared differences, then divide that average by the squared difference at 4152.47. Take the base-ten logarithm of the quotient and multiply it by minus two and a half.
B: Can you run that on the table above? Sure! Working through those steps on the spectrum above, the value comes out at -1.0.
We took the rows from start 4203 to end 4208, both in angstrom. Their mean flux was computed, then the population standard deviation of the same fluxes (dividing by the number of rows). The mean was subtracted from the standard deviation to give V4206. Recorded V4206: -8.0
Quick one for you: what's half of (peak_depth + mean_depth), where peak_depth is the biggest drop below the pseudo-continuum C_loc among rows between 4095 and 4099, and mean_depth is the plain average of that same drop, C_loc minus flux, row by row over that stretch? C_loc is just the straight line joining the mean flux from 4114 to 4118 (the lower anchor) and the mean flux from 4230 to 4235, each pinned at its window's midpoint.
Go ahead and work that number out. 0.4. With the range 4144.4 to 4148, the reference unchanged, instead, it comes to 1.5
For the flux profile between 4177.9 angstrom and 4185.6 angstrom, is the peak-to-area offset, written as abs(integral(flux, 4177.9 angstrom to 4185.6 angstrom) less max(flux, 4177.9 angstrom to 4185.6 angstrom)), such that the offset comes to 63.4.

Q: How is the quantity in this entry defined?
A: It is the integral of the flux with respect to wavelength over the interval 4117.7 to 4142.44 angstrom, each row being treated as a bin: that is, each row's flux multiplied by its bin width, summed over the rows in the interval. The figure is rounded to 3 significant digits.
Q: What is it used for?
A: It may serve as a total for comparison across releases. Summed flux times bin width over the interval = 222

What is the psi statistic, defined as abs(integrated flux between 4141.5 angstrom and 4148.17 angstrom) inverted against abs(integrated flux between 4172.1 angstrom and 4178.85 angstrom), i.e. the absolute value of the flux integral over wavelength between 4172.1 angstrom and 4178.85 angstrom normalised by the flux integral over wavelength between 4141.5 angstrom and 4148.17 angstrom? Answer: 1.16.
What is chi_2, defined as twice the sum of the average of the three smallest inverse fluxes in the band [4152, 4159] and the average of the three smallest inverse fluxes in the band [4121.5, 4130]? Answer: 0.421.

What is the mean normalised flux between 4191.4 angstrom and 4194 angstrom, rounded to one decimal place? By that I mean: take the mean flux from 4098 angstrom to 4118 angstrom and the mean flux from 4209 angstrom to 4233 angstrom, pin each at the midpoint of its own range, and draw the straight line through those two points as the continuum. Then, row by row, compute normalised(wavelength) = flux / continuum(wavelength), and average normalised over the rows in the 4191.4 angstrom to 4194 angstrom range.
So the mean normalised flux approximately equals 1.3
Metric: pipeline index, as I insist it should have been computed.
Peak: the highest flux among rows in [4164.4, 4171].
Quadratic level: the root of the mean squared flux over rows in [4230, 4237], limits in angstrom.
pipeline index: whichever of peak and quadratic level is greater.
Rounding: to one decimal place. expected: 9.8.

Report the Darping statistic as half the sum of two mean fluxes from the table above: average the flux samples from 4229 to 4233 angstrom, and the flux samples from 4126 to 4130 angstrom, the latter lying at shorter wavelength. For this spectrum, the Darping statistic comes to 8.0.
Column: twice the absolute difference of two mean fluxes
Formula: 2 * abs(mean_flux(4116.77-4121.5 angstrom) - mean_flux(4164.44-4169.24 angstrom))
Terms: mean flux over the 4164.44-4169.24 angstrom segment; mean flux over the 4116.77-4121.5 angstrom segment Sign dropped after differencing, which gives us 0.2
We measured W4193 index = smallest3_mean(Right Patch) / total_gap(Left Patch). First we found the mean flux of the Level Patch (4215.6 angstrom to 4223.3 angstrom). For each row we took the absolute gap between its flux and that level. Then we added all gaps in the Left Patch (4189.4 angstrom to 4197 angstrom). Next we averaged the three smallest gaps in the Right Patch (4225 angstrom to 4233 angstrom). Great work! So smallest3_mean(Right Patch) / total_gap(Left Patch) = 0.25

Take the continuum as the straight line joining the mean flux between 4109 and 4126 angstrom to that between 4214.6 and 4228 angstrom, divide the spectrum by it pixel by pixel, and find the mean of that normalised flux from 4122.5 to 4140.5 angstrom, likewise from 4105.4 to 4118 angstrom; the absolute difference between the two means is 0.10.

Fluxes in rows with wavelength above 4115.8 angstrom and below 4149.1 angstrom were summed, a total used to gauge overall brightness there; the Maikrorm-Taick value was 305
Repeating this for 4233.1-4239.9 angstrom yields 59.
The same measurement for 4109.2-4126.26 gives 159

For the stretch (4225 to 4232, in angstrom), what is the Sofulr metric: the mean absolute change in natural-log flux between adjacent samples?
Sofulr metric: 0.126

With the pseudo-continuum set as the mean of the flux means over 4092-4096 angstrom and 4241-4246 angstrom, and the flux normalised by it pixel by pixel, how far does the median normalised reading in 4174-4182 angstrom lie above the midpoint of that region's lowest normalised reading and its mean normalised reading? 0.08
